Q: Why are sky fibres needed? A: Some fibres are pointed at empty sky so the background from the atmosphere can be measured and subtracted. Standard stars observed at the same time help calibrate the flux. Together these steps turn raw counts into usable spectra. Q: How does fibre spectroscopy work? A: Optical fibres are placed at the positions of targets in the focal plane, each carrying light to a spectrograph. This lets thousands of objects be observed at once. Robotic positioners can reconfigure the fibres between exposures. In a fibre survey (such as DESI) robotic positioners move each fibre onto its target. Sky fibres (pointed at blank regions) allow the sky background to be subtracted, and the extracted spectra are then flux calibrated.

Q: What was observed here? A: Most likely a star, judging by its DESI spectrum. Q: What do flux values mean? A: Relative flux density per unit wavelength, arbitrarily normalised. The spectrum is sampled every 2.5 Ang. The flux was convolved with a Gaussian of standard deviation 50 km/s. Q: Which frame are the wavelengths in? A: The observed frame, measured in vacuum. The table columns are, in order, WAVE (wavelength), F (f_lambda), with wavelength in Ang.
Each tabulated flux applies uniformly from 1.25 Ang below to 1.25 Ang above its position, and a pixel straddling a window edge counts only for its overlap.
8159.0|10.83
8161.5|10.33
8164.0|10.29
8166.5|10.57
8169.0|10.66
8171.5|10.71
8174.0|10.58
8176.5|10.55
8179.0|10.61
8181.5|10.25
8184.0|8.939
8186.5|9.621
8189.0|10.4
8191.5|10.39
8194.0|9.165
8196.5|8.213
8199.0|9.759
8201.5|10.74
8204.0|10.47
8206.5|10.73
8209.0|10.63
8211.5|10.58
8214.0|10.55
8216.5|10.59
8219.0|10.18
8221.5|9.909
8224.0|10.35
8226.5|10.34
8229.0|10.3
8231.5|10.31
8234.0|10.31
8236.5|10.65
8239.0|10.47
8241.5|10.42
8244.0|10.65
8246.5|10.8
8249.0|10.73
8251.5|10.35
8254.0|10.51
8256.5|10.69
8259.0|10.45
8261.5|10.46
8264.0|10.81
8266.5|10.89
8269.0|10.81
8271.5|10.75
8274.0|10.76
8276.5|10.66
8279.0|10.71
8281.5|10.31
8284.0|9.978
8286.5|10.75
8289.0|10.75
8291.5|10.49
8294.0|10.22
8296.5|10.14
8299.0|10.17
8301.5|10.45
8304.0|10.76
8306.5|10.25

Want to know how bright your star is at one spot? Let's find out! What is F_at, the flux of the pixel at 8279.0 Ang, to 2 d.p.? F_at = 10.71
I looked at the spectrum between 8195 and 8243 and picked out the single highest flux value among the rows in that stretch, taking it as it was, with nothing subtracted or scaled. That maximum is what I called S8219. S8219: 10.74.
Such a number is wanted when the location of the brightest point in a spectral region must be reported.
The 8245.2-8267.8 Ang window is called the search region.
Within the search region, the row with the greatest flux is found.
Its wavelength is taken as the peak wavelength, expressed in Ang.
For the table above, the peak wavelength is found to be 8266.5 Ang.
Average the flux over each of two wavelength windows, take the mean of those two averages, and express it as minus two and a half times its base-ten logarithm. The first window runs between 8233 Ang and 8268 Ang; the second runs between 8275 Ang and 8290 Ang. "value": -2.56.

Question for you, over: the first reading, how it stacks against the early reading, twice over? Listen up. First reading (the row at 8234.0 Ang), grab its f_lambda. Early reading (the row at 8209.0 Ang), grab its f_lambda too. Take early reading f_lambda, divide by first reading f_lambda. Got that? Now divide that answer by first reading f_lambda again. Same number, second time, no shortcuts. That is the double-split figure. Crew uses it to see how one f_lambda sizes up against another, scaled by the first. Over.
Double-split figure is 0.100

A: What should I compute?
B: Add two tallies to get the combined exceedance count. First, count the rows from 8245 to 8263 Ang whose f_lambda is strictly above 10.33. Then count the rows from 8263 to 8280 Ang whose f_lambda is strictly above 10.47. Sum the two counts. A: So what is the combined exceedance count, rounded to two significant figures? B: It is 14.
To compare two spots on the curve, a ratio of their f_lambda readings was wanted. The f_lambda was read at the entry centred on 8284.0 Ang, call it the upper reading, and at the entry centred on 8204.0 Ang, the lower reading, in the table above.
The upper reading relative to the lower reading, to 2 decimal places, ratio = 0.95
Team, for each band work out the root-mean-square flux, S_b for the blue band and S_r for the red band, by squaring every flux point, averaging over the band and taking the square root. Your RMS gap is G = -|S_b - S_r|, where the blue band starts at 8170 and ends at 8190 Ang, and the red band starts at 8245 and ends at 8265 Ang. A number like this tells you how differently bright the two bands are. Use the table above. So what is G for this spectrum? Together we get -0.38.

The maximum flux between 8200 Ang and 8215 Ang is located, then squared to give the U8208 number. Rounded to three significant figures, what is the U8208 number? 115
